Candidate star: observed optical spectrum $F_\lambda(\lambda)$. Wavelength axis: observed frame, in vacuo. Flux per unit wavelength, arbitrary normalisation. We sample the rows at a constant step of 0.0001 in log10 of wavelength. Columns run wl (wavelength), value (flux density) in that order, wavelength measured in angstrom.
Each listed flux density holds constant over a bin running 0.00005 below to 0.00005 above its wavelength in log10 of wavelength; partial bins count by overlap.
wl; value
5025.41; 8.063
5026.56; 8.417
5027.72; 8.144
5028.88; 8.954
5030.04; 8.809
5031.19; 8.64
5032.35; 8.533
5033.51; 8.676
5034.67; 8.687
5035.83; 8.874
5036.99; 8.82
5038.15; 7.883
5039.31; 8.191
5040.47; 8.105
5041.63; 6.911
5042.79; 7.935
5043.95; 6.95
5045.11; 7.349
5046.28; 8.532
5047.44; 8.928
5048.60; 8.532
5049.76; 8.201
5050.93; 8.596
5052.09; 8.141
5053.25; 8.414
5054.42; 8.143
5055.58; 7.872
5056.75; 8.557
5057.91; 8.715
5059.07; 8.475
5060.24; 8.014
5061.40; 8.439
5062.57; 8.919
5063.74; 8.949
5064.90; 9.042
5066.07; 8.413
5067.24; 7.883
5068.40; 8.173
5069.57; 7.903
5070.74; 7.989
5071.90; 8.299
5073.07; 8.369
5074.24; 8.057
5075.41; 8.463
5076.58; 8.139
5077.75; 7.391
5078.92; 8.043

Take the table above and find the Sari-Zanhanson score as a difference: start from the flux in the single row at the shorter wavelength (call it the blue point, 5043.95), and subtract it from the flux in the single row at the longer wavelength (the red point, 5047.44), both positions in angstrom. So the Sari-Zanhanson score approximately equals 2.0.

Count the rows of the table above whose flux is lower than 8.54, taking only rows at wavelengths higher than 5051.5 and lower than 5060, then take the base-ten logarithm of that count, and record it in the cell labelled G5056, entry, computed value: 0.70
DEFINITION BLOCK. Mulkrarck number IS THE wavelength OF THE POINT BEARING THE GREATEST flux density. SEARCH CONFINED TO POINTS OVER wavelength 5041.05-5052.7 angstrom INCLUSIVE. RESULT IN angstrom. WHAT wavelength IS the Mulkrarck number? 5047.44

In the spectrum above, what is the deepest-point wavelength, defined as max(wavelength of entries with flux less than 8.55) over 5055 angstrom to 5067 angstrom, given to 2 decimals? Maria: 5066.07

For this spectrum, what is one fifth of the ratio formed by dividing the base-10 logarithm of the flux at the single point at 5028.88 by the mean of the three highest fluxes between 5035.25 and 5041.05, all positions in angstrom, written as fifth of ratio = 0.0221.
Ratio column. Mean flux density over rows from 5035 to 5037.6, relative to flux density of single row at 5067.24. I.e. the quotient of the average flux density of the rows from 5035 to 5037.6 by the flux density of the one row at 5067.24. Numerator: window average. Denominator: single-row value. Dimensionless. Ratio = 1.12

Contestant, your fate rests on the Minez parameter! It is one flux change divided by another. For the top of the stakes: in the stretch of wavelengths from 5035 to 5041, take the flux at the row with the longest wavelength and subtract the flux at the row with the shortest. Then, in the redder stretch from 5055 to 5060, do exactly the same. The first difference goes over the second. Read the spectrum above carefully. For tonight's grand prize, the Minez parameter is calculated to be -1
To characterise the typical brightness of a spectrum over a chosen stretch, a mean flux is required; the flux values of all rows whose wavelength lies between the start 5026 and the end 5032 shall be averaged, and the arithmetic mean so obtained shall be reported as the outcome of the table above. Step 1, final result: 8.59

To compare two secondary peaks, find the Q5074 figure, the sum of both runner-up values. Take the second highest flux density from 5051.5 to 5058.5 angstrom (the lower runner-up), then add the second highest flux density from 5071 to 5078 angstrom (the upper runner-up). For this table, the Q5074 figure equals 16.9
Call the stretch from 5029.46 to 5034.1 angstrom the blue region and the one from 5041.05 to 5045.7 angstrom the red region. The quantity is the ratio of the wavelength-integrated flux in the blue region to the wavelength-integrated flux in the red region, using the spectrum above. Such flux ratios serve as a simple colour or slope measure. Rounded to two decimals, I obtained 1.19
